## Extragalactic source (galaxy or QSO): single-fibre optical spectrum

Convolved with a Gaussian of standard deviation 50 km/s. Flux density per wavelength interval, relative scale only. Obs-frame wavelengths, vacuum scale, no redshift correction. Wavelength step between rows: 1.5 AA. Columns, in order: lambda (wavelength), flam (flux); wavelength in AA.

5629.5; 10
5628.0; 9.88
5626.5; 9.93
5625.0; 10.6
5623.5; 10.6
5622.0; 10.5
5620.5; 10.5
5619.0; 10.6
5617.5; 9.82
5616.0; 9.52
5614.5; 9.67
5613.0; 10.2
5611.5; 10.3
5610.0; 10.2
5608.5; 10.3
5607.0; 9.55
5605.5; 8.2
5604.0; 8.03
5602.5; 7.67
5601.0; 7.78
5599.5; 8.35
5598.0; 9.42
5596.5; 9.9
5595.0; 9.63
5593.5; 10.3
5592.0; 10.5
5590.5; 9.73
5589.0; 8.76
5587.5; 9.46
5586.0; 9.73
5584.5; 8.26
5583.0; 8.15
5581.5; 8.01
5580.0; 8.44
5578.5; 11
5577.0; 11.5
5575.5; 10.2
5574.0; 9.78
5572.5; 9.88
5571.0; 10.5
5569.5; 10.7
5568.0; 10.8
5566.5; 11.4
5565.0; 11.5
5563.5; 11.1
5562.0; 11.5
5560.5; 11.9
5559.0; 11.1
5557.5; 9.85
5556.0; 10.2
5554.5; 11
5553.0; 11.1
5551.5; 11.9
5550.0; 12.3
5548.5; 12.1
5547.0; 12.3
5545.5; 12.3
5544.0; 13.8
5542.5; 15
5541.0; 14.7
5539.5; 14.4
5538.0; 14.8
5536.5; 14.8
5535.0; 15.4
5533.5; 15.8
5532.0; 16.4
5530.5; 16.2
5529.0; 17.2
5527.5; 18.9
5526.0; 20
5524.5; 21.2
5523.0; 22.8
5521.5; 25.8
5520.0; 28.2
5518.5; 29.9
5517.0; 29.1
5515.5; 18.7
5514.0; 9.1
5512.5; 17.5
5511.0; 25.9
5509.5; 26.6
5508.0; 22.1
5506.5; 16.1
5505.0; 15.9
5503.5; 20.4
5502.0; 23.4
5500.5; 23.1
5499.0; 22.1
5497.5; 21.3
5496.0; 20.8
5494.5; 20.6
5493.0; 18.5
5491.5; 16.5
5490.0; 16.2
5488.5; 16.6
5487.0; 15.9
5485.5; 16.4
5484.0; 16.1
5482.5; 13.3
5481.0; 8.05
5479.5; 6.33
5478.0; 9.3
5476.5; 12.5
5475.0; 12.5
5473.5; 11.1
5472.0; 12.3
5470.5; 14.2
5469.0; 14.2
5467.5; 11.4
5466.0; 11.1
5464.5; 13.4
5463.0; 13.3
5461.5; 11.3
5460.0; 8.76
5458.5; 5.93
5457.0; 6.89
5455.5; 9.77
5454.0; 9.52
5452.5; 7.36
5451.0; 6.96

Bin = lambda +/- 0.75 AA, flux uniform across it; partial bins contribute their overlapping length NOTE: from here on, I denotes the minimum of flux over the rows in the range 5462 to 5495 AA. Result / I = 6.33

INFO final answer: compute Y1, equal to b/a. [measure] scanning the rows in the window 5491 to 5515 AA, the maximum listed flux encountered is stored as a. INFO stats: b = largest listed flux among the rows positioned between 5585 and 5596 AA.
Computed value 0.4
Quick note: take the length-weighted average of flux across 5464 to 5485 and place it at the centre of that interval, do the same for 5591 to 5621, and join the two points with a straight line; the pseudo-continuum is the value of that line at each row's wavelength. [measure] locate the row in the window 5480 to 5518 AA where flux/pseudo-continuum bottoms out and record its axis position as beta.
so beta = 5481.0 AA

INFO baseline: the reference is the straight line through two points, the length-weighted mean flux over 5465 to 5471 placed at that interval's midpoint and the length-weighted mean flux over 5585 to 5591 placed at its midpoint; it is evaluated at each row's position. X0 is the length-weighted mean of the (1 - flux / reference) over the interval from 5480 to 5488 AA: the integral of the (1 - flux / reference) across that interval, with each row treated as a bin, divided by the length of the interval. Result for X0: -0.1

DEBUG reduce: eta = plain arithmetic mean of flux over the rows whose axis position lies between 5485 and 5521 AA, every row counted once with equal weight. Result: 20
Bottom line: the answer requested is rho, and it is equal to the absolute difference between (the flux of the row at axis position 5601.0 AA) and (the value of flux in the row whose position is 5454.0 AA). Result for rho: 1.7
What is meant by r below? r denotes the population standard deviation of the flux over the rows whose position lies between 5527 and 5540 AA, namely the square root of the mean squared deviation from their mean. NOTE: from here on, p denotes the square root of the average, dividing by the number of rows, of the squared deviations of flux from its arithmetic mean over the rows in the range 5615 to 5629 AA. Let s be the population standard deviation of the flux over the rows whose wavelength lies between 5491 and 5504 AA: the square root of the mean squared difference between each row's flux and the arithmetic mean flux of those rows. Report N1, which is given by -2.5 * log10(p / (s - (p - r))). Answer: 2.2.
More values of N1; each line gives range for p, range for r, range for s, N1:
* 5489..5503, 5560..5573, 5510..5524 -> 0.6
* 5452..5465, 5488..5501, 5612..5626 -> -2.1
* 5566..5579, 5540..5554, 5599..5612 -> 1.2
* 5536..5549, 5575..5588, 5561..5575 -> -0.6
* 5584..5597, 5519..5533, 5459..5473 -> 2.2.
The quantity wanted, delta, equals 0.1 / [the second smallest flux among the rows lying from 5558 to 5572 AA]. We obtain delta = 0.0093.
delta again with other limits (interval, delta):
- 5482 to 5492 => 0.0063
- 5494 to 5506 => 0.0049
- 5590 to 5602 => 0.0120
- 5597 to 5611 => 0.0129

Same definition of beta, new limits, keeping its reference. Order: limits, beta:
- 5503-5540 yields 5514.0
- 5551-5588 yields 5581.5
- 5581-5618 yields 5602.5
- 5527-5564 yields 5557.5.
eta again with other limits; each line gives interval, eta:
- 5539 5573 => 12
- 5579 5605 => 9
